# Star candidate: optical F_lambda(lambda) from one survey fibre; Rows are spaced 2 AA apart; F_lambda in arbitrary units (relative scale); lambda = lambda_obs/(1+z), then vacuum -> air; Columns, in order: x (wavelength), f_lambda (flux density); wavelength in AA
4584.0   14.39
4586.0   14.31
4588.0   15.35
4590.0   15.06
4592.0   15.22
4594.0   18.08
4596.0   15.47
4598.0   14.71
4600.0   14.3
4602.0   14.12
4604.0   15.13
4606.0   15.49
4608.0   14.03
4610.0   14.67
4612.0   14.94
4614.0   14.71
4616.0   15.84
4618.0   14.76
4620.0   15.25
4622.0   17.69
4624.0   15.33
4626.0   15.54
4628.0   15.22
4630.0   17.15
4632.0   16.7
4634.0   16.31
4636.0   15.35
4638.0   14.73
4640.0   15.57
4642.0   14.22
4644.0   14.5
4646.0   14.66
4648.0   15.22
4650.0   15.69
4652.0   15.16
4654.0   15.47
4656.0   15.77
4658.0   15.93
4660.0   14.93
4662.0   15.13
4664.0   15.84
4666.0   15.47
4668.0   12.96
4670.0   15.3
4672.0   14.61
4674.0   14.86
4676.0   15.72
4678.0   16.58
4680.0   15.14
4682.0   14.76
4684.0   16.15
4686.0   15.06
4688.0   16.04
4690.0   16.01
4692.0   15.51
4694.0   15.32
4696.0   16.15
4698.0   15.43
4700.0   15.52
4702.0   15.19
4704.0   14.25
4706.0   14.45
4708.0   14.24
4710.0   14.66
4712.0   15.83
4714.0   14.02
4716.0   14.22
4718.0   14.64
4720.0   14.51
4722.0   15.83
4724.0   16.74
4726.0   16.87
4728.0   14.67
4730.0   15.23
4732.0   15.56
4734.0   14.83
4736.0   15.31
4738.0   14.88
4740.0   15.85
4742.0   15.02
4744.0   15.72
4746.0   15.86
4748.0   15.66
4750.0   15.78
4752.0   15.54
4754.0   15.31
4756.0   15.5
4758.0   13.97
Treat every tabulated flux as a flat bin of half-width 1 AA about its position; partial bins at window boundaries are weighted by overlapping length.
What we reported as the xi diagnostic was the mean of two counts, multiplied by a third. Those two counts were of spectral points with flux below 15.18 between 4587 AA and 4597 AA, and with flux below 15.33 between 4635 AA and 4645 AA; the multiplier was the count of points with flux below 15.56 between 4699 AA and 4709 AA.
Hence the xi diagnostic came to 10.0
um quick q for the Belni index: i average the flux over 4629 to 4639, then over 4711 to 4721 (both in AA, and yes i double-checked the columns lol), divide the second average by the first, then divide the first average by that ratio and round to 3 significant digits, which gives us 17.6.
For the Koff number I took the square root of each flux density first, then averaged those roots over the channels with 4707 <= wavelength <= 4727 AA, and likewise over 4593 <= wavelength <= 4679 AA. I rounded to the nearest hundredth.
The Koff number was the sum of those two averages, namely 7.80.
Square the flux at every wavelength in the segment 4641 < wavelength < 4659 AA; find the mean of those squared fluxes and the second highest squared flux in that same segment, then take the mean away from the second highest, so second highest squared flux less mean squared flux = 17.9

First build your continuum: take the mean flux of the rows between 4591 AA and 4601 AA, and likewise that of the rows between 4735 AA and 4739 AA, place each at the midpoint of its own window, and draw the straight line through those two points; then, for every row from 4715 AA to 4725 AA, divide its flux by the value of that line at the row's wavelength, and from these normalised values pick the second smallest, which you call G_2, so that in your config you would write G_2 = 0.96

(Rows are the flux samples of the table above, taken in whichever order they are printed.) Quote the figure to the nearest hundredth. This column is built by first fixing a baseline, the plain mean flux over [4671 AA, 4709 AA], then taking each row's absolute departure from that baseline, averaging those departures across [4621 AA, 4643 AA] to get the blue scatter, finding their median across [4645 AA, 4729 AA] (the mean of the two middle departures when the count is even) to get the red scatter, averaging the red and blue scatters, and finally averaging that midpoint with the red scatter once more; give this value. 0.61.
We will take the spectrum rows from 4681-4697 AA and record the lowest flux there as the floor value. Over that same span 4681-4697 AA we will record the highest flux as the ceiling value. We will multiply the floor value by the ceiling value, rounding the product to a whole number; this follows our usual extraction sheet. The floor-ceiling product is 238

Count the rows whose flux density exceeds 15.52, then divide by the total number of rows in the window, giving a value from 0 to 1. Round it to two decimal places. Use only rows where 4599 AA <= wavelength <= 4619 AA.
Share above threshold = 0.10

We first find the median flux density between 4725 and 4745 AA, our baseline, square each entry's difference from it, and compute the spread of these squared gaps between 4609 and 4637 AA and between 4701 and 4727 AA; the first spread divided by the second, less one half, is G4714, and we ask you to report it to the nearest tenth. 1.8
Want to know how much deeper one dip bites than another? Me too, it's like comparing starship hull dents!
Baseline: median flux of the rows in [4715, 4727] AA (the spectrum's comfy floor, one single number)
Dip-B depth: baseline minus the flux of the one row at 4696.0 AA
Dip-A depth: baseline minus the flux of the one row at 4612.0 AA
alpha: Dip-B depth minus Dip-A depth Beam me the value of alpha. -1.2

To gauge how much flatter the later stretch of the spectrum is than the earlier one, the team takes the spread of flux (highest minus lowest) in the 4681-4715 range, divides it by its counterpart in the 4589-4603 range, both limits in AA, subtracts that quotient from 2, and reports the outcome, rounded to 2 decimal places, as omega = 1.46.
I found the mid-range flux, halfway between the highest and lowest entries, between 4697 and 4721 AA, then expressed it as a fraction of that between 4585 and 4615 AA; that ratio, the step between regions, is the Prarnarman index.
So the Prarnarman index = 0.93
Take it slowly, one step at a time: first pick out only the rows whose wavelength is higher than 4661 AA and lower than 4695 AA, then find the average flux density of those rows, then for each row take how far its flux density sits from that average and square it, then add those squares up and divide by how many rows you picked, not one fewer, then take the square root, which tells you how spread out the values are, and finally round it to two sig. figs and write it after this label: 0.79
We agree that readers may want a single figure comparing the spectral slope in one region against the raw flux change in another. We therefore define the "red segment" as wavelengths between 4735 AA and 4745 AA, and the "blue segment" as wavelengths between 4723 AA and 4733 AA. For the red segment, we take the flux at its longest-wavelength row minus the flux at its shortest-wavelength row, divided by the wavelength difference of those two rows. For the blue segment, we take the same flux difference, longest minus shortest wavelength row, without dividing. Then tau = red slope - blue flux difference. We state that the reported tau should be 1.2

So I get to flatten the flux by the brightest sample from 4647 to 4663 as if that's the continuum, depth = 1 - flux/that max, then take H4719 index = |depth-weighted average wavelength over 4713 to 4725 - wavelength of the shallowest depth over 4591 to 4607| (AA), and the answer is 121.7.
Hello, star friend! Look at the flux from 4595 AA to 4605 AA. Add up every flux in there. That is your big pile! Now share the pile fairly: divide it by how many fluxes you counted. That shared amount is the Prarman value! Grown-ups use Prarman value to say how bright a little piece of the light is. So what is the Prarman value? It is 14.7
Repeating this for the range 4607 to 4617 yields 14.8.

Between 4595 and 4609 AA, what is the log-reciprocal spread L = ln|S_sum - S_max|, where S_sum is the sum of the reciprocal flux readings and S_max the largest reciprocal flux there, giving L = -0.91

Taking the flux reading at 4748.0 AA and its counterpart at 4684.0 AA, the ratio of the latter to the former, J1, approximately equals 1.03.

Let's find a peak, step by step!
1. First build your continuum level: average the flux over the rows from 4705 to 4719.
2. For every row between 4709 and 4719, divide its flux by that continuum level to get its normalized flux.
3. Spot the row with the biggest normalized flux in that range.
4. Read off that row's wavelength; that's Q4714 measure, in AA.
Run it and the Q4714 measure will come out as 4712.0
